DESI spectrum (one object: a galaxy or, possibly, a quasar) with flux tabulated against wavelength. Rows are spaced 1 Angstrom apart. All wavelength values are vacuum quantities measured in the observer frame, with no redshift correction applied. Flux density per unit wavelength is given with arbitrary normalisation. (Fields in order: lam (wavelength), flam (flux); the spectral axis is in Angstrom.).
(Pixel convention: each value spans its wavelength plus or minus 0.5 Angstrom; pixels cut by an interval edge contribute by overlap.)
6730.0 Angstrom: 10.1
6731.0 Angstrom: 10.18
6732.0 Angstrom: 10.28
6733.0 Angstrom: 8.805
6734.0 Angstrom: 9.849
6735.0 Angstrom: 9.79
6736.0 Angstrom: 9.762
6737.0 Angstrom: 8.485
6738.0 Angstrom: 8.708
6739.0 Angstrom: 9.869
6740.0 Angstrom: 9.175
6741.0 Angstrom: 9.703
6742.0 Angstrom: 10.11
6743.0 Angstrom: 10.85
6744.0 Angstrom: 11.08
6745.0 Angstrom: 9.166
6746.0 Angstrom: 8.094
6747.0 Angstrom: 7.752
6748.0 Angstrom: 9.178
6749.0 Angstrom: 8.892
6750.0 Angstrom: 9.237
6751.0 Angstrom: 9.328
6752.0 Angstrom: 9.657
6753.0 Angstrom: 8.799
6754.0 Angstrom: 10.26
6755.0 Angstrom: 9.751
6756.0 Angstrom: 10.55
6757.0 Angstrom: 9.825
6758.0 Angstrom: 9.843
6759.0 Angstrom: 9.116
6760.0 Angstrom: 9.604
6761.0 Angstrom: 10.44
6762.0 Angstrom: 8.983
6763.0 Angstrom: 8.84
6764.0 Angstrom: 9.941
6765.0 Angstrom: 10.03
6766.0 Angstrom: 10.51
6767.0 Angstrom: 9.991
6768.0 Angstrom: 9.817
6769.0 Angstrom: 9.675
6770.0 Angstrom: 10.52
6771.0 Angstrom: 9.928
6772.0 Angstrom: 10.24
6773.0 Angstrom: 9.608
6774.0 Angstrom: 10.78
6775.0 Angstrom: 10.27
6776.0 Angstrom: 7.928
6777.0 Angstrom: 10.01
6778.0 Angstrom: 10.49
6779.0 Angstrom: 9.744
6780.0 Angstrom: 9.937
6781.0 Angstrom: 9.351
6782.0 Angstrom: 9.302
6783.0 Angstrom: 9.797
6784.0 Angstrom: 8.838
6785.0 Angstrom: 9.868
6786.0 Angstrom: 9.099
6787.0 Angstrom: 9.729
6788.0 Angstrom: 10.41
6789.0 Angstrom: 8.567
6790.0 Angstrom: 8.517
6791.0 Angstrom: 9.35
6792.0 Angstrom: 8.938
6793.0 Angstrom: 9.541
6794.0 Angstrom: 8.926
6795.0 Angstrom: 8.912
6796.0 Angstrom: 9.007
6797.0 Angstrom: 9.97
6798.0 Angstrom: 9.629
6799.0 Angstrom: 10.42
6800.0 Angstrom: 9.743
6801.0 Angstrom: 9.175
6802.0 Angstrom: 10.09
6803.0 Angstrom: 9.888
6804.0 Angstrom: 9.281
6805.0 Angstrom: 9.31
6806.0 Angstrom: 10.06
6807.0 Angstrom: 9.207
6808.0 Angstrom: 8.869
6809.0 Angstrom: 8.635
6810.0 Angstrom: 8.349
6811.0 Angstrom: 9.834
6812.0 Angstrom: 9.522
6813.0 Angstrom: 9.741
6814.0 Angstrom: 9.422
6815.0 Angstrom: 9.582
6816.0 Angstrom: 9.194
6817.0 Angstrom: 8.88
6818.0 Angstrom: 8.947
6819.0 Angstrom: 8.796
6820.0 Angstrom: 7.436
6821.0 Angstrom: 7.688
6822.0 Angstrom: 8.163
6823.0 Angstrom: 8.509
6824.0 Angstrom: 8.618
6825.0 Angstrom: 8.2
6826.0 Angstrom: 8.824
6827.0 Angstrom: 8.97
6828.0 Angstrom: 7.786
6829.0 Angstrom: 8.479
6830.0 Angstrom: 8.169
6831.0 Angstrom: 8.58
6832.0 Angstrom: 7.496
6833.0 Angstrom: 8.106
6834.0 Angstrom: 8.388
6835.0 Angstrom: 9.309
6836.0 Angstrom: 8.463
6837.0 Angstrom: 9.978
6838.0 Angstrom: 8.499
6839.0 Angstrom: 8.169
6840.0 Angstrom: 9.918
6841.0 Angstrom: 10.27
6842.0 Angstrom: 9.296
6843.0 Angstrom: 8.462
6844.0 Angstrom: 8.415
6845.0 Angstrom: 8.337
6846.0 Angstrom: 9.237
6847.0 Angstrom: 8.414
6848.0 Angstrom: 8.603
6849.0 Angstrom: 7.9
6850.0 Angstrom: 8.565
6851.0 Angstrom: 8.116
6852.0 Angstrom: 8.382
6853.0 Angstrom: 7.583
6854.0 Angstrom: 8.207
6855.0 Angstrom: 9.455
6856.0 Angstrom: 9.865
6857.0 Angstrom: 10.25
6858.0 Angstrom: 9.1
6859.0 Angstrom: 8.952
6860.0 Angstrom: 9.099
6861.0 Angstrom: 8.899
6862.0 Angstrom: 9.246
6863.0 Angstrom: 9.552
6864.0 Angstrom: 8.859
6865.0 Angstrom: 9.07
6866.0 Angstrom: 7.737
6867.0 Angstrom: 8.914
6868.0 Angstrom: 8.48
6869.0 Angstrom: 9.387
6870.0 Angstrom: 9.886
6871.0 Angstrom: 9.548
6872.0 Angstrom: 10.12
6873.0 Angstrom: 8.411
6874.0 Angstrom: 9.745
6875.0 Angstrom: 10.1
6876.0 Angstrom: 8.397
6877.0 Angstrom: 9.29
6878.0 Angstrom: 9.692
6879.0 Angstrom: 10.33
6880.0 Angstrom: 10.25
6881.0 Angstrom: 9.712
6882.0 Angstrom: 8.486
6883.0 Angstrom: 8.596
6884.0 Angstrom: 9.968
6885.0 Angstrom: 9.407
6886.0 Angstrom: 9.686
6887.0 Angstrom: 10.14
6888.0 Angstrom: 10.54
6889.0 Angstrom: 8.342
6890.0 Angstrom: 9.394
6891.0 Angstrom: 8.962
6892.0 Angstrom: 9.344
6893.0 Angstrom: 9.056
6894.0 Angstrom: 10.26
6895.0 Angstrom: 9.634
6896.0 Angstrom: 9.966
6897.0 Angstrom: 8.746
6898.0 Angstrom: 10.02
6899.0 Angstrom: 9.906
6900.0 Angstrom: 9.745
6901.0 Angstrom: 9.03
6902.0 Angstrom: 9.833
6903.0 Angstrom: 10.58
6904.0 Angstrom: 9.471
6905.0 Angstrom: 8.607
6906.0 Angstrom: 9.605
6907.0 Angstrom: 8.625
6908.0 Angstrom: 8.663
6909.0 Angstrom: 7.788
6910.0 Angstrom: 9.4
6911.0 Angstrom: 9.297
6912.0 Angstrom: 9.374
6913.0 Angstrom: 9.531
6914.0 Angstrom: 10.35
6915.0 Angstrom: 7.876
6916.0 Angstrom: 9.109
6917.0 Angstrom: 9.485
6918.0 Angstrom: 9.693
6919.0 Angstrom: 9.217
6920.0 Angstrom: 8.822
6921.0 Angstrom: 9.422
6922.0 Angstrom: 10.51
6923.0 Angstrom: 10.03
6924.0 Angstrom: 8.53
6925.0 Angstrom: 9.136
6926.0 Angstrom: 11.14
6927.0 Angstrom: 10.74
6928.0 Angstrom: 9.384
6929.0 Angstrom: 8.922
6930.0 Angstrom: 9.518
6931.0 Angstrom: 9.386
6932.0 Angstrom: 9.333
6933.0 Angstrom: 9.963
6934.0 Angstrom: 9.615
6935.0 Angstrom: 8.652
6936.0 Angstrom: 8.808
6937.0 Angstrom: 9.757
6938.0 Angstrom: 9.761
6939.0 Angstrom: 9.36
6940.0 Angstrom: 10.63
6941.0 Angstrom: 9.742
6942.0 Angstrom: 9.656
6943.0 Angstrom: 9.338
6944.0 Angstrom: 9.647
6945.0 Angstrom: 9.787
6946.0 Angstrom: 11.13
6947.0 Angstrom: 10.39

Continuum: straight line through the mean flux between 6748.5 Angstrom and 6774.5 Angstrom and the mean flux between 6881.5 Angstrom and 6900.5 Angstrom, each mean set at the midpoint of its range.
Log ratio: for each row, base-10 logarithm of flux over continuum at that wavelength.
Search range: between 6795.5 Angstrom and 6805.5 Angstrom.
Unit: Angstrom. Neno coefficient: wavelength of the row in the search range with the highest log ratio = 6799.0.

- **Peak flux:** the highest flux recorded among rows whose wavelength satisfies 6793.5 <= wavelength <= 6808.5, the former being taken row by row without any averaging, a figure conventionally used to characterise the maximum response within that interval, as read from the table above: 10.42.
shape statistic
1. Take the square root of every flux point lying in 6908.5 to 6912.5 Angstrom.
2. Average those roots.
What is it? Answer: 2.99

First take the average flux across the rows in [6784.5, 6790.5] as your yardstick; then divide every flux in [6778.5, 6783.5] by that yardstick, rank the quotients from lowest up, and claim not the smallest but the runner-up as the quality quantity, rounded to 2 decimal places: 1.00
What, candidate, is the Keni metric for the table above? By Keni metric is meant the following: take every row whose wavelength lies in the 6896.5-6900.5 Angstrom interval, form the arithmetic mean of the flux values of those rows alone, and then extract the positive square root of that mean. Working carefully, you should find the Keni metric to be 3.10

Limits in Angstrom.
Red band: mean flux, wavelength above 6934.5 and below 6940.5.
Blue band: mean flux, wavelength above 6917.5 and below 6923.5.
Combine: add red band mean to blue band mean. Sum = 19.1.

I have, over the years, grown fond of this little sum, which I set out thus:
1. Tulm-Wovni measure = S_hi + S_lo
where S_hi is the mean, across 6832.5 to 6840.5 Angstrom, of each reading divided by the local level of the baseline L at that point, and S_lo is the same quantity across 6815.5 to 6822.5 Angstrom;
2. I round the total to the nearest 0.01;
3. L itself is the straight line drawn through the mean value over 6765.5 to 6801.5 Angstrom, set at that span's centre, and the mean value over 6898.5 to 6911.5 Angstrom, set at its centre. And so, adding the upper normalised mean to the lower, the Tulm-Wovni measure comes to 1.82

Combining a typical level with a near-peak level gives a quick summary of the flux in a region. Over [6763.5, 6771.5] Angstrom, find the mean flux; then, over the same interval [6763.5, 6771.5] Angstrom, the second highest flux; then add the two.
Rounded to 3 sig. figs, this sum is 20.6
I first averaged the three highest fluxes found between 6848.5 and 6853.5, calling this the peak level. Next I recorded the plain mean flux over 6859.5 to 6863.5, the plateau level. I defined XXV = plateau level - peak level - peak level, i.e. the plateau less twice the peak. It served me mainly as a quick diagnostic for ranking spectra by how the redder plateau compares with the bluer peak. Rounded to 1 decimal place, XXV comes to -7.5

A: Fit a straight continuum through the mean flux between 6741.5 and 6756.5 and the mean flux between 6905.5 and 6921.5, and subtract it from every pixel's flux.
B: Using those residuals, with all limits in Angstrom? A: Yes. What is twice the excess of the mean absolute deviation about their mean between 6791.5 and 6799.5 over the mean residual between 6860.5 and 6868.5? 1.8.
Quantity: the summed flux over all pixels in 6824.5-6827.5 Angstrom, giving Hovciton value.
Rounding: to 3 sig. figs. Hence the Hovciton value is 26.0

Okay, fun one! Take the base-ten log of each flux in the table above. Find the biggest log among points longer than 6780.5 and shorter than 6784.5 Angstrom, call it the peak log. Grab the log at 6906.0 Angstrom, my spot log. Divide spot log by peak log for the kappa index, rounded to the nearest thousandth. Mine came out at 0.991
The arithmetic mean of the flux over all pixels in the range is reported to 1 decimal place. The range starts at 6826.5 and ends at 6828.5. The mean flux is 8.4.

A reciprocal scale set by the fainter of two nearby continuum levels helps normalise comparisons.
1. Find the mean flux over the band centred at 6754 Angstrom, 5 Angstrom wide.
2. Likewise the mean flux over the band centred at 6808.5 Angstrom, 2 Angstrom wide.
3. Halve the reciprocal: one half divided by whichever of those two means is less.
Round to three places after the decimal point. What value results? 0.057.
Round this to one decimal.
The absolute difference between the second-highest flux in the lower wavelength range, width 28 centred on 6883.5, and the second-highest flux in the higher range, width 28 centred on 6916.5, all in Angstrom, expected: 0.4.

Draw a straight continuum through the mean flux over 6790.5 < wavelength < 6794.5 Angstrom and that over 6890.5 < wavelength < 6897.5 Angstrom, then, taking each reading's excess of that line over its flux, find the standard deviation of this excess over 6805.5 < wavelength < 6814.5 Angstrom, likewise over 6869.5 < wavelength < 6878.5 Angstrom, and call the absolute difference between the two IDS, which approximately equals 0.08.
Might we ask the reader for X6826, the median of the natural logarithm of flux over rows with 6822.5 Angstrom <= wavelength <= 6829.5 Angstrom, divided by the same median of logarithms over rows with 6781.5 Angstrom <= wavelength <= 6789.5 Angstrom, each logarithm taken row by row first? 0.95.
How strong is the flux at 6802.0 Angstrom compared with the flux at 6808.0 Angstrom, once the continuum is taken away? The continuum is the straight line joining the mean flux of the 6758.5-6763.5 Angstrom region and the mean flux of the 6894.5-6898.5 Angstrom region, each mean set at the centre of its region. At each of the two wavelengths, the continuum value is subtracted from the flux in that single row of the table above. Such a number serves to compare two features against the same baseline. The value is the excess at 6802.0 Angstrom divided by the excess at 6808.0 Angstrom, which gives -1.1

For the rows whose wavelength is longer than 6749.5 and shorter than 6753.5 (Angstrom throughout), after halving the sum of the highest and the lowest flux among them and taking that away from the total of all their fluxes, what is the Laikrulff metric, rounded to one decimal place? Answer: 27.8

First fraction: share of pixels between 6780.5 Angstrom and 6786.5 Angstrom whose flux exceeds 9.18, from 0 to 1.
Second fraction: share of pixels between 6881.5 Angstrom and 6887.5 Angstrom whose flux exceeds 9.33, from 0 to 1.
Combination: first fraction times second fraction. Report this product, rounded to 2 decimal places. 0.44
